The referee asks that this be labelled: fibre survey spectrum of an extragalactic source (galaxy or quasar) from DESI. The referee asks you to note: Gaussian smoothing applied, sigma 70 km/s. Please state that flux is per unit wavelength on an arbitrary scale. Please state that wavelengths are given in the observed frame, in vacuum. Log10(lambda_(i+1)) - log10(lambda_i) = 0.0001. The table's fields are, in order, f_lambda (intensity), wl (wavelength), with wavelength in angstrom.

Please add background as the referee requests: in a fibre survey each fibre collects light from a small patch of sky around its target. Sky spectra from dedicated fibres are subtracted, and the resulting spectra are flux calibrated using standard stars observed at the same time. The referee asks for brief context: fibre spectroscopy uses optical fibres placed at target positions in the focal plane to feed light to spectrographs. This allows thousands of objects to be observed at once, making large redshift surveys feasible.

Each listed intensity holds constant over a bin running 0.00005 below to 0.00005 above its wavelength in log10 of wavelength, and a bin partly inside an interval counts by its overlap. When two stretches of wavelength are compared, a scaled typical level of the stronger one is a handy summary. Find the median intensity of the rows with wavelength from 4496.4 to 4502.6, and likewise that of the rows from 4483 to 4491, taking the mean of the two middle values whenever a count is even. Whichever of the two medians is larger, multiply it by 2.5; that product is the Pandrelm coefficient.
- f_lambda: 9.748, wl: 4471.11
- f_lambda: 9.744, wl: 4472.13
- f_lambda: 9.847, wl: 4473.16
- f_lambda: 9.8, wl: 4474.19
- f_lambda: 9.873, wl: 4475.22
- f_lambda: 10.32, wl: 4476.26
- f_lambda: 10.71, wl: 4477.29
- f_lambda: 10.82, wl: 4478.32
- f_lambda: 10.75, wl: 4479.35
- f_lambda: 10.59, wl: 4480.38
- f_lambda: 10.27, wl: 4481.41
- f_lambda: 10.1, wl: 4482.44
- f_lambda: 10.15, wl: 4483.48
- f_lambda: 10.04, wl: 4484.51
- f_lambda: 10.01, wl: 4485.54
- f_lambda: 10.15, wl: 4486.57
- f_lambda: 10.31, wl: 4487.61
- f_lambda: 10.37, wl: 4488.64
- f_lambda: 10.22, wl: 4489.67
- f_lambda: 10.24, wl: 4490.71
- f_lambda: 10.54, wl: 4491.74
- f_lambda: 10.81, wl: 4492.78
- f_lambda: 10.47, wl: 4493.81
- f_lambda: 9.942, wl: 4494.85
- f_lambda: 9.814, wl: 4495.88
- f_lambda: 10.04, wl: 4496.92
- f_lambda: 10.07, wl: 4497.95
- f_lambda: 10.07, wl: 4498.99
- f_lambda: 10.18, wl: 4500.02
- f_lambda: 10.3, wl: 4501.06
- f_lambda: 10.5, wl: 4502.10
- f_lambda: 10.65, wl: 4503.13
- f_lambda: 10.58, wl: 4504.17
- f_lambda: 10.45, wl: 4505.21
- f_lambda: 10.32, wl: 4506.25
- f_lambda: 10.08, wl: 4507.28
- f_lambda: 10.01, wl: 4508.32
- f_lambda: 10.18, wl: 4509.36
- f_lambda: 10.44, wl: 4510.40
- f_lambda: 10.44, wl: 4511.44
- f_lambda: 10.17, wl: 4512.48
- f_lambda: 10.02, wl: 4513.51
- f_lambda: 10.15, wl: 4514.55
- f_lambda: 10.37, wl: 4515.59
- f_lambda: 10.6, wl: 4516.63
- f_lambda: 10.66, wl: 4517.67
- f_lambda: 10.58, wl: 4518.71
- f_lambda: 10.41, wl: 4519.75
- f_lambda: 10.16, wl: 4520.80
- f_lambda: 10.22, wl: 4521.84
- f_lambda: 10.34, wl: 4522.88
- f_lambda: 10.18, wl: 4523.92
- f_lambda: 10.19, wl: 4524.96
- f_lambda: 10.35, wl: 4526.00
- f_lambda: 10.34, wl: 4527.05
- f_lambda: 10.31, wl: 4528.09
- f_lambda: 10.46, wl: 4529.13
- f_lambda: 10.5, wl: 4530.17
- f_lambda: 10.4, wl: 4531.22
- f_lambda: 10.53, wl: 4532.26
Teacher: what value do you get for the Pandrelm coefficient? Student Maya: 25.5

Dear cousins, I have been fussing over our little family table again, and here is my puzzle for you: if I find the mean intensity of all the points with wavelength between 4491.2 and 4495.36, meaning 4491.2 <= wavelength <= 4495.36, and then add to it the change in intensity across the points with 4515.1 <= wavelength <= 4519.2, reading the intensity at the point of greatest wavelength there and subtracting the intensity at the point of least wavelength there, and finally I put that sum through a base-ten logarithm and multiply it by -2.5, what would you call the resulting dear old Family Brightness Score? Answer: -2.57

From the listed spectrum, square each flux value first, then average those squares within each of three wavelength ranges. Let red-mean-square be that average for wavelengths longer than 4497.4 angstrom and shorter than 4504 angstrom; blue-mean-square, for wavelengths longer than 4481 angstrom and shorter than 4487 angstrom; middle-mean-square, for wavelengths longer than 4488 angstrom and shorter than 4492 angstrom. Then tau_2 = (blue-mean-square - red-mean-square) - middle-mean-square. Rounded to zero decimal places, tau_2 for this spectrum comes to -111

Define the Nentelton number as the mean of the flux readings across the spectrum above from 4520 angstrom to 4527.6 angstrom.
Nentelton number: 10.3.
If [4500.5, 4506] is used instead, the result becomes 10.5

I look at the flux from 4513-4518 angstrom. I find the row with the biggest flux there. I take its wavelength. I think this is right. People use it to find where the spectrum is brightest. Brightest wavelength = 4517.67 angstrom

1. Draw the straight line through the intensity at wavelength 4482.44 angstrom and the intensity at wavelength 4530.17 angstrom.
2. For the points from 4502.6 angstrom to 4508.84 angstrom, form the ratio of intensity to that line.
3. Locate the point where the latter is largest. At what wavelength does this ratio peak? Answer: 4503.13 angstrom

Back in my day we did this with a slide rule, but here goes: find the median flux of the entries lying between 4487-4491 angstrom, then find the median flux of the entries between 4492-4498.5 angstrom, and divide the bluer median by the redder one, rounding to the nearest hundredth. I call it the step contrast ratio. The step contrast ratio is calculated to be 1.02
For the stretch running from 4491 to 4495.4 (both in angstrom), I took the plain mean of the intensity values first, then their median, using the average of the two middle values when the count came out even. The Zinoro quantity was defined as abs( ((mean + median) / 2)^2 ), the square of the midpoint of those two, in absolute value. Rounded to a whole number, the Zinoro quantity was 110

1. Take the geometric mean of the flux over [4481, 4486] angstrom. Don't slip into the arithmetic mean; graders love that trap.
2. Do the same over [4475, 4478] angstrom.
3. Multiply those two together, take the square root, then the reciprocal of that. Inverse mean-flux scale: 0.0980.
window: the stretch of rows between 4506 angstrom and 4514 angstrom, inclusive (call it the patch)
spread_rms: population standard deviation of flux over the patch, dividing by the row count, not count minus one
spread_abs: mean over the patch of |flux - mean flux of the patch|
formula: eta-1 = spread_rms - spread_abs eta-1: 0.0189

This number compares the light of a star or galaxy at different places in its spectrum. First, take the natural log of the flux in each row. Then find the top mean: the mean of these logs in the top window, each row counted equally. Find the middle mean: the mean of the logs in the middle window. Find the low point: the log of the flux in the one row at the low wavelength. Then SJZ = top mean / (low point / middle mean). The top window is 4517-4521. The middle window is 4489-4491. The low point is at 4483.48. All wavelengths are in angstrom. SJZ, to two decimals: 2.35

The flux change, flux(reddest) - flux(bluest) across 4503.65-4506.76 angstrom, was -0.3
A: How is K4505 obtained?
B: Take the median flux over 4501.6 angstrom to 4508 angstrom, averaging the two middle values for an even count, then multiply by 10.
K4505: 105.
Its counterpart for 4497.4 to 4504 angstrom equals 102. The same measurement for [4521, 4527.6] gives 103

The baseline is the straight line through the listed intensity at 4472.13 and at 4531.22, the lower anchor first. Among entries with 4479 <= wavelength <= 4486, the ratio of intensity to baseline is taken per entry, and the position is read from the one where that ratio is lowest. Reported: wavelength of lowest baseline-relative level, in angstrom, 4485.54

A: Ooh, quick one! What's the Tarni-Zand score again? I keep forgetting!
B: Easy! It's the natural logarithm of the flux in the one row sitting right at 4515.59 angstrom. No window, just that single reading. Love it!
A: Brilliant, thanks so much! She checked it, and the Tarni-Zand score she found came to 2.34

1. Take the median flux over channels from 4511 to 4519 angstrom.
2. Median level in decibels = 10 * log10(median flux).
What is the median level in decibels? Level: 10.17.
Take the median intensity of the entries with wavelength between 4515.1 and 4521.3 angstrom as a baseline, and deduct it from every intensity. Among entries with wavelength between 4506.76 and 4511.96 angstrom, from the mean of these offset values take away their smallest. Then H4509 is 0.22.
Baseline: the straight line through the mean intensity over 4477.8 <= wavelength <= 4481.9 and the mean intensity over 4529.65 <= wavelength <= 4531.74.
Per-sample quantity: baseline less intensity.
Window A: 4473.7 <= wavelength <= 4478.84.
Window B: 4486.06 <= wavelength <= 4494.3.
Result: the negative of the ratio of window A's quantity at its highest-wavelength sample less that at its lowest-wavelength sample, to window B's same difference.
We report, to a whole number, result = -3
